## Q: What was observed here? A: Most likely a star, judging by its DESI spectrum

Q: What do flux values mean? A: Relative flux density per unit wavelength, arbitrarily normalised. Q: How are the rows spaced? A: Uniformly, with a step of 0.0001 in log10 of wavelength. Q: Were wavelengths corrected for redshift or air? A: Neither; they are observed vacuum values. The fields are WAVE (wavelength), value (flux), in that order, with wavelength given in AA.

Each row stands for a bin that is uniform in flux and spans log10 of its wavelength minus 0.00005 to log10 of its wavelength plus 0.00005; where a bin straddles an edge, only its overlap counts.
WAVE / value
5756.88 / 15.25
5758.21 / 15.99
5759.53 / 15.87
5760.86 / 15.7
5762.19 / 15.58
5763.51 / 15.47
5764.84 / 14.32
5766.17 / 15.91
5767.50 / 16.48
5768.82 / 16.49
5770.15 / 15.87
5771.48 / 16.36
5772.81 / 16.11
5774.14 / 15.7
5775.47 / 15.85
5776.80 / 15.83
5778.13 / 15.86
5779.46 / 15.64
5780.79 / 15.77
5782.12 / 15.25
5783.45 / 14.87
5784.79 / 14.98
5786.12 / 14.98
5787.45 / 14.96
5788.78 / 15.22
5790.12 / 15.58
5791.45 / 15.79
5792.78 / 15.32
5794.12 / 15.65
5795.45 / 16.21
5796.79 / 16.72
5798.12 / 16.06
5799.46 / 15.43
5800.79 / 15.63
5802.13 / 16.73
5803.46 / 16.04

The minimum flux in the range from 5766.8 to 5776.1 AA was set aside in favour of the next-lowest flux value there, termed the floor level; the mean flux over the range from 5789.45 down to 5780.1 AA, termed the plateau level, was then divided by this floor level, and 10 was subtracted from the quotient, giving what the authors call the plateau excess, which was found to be -9.04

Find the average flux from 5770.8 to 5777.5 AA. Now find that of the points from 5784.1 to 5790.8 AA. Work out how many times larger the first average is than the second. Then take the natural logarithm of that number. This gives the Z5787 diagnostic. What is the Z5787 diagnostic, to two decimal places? 0.05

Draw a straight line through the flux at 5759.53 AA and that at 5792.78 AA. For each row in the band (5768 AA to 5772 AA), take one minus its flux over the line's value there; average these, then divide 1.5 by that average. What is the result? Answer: -43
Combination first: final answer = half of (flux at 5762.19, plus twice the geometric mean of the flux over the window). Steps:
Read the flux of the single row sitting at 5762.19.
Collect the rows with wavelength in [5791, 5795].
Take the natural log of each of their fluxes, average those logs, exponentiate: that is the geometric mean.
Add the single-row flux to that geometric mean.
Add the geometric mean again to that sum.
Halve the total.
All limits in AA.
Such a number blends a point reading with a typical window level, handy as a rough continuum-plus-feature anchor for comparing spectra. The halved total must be 23.4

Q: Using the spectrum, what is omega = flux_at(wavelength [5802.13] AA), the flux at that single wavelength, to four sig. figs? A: 16.73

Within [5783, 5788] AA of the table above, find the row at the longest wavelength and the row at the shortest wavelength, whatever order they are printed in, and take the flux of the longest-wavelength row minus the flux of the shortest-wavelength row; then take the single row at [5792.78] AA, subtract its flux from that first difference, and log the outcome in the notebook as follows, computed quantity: -15.2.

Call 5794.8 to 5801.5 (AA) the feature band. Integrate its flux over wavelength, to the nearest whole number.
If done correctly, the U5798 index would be 107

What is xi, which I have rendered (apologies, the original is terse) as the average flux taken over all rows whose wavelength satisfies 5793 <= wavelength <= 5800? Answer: 16.0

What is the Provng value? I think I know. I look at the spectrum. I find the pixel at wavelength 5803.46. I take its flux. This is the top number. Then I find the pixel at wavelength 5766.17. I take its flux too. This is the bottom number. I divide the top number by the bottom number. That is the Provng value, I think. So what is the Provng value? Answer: 1.01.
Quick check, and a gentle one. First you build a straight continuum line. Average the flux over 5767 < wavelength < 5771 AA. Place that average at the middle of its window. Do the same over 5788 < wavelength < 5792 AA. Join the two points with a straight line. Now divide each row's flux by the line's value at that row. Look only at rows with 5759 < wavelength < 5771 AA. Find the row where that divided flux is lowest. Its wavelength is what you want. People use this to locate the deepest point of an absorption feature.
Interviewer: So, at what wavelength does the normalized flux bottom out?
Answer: 5764.84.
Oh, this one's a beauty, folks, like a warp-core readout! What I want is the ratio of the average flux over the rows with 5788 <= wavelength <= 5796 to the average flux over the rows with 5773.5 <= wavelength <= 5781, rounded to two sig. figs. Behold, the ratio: 0.99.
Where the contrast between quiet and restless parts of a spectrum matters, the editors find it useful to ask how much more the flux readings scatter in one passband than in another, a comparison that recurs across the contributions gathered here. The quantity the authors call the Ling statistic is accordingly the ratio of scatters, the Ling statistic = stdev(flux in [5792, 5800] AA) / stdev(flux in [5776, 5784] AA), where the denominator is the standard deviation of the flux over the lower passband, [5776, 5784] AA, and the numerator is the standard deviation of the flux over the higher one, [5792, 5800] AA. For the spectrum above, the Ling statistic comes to 1.3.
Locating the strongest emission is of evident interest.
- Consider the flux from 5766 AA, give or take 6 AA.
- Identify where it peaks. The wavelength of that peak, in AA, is 5768.82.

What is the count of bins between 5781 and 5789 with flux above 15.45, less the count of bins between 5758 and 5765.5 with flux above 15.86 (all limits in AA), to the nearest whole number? -2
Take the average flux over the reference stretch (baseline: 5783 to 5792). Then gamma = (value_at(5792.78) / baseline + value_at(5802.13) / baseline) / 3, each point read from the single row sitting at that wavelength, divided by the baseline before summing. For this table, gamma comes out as 0.703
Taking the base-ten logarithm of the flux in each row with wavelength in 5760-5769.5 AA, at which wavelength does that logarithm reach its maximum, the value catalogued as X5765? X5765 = 5768.82 AA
